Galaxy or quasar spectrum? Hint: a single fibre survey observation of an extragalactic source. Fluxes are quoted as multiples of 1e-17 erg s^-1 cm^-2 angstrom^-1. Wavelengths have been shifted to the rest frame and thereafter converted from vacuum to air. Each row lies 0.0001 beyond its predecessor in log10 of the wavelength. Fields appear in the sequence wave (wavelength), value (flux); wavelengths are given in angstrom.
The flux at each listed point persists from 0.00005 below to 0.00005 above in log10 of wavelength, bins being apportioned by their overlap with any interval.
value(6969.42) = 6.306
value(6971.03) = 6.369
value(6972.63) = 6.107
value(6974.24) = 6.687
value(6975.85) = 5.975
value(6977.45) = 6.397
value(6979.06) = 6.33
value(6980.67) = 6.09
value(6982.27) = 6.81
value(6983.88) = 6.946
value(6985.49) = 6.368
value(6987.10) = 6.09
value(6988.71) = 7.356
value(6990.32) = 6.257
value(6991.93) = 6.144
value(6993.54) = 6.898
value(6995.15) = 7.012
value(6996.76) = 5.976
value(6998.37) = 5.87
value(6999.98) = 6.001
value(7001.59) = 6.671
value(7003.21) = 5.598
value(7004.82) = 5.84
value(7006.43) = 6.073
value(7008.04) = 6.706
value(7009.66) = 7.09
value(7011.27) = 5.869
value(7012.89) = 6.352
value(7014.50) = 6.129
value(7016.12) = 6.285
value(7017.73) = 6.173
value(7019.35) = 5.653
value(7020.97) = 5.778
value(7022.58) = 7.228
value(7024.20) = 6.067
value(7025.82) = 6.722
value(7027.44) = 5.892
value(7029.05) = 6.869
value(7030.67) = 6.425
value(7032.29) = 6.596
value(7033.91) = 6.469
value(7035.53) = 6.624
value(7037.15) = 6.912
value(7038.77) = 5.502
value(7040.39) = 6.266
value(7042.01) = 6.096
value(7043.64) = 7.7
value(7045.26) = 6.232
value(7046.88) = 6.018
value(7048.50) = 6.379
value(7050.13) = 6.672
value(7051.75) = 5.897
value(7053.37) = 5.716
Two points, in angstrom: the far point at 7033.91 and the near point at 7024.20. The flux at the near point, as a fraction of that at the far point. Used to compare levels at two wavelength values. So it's 0.94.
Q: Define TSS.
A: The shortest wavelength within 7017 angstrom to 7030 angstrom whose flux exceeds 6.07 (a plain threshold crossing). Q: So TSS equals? 7017.73 angstrom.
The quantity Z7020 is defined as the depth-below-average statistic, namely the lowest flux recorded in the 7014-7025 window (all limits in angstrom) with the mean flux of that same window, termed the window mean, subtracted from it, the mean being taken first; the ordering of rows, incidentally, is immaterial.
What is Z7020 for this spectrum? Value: -0.535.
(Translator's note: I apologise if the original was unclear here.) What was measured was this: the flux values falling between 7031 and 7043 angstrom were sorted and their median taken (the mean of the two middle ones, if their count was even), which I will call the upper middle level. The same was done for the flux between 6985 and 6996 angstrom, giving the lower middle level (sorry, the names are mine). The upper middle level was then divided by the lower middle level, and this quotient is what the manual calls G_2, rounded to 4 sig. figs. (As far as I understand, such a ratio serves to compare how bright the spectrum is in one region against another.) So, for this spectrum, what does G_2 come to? 1.016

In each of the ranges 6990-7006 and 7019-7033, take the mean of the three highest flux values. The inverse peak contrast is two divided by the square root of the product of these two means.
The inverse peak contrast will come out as 0.290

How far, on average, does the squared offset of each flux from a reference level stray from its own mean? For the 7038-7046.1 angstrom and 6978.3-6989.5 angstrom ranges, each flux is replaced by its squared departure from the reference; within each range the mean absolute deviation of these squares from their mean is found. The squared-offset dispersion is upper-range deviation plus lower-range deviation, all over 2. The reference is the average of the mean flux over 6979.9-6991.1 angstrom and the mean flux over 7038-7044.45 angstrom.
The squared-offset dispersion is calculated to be 0.36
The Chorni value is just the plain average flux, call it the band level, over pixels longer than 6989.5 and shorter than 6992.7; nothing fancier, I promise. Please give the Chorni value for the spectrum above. 6.20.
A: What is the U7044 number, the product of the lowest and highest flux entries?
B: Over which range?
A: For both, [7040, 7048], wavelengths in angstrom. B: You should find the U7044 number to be 46.3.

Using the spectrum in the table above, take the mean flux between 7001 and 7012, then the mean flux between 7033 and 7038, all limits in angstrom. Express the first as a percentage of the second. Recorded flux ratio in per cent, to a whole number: 94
